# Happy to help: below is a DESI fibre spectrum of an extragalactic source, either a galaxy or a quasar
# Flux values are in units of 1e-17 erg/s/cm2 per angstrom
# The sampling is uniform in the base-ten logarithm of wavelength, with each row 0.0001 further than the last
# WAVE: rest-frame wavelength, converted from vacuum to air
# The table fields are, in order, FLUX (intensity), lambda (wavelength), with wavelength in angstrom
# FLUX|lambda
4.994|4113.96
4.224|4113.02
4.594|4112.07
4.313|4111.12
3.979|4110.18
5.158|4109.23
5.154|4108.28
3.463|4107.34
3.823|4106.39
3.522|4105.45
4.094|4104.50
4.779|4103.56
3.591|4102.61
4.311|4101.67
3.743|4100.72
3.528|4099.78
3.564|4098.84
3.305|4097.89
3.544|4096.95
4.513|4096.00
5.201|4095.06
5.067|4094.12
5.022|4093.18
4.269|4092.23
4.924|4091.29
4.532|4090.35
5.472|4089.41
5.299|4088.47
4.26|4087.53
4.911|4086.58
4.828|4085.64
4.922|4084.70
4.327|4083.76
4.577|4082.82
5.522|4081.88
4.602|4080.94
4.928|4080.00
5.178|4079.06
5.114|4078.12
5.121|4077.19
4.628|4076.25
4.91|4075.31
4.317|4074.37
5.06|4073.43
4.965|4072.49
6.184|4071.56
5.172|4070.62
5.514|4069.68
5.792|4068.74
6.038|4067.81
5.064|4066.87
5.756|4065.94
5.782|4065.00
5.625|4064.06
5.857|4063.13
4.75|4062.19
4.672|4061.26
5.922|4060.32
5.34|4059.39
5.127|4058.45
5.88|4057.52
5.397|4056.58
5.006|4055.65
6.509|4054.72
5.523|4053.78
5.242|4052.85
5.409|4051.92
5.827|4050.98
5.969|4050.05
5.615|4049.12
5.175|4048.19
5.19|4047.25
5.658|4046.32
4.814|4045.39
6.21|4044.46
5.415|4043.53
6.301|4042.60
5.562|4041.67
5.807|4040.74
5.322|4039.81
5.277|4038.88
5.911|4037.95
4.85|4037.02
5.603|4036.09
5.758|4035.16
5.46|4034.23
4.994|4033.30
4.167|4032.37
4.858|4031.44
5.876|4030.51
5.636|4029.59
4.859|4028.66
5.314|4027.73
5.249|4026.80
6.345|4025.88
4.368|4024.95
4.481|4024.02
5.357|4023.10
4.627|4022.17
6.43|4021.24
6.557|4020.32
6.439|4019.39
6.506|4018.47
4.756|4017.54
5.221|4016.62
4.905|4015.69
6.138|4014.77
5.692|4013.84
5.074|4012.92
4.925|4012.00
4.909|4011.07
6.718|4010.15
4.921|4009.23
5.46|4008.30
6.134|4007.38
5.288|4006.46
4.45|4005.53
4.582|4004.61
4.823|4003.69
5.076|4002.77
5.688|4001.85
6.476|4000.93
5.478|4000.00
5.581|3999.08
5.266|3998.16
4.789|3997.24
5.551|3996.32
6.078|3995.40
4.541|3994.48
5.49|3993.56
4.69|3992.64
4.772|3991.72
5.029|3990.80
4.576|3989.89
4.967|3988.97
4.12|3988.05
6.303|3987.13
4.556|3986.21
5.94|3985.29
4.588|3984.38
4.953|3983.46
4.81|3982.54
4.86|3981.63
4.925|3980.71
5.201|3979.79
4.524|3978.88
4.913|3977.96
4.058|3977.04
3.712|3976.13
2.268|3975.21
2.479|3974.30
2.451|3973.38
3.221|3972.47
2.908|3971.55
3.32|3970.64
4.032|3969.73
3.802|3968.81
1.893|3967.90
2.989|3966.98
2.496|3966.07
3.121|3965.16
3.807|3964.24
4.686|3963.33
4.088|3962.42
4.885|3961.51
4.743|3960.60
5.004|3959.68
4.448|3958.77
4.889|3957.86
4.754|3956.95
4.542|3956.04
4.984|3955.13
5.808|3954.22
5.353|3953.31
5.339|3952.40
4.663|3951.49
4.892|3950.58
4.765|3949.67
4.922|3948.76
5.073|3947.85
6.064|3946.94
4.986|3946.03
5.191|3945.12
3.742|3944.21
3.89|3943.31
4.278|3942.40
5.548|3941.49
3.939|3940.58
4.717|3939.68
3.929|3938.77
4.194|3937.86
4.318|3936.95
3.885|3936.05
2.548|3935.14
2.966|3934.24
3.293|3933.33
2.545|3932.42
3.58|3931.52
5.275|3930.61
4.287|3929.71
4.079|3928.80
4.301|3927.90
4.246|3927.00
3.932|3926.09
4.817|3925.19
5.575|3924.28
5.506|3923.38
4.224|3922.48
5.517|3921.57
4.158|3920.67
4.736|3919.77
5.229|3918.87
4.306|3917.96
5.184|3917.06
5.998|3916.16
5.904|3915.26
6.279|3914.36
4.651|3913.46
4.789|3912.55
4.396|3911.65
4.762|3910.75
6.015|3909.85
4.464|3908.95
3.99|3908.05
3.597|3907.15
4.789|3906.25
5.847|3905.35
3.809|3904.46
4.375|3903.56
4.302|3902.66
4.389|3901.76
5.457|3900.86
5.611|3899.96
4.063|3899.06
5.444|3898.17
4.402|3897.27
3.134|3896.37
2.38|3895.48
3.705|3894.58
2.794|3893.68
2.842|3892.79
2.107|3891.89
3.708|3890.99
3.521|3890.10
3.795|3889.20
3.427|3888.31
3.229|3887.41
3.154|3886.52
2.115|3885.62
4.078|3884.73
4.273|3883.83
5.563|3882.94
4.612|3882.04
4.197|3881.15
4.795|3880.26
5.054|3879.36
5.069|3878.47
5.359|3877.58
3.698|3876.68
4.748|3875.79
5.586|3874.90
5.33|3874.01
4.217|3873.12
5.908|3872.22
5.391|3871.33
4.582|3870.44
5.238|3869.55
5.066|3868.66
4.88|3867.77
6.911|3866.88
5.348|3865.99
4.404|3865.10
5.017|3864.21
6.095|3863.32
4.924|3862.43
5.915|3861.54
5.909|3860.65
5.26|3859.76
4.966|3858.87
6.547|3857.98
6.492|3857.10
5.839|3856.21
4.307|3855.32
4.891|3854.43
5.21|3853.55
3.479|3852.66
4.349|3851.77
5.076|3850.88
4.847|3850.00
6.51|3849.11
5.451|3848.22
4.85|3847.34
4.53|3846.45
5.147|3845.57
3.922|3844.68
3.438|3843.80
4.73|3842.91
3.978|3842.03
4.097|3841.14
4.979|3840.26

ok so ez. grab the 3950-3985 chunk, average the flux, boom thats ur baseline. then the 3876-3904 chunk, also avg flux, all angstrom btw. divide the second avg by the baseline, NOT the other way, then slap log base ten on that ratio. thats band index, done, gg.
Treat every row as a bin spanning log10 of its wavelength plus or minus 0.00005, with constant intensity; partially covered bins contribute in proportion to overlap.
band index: -0.016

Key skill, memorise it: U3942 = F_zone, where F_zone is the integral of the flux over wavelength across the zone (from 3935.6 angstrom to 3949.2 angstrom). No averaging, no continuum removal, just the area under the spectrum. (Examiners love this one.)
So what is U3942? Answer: 62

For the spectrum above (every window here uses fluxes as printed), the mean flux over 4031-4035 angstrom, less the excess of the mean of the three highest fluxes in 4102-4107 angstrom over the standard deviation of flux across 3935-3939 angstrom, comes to 1.3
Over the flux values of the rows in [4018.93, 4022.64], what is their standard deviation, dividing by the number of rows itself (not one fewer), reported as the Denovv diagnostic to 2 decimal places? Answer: 0.80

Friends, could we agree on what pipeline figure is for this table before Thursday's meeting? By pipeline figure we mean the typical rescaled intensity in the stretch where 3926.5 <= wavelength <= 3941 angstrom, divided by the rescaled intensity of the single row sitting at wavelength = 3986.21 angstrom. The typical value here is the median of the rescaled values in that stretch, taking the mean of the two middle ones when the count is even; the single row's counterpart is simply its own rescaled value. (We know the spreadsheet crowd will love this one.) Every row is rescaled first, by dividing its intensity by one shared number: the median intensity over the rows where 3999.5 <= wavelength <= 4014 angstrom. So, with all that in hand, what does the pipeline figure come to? 0.88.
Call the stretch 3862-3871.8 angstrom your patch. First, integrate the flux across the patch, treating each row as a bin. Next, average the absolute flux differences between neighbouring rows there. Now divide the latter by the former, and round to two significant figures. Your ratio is 0.018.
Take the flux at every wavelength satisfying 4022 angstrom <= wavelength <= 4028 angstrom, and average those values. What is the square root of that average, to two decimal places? 2.26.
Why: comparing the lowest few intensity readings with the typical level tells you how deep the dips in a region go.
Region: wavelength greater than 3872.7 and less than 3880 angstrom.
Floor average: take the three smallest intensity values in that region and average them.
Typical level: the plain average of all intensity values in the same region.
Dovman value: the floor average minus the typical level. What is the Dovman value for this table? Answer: -0.66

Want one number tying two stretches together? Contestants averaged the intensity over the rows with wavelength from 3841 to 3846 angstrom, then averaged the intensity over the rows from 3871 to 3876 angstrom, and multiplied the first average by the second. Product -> 22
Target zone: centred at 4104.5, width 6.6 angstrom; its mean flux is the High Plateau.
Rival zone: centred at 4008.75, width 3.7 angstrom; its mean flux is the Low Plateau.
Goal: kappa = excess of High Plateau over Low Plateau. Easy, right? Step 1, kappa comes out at -1.9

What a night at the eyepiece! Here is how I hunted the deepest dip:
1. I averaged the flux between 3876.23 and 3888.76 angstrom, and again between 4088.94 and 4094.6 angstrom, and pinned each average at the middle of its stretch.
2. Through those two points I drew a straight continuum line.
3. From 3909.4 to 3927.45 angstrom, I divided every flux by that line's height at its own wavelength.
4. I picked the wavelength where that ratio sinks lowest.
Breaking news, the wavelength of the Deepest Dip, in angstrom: 3926.09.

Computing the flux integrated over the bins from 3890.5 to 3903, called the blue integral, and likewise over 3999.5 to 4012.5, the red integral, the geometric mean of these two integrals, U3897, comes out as 58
